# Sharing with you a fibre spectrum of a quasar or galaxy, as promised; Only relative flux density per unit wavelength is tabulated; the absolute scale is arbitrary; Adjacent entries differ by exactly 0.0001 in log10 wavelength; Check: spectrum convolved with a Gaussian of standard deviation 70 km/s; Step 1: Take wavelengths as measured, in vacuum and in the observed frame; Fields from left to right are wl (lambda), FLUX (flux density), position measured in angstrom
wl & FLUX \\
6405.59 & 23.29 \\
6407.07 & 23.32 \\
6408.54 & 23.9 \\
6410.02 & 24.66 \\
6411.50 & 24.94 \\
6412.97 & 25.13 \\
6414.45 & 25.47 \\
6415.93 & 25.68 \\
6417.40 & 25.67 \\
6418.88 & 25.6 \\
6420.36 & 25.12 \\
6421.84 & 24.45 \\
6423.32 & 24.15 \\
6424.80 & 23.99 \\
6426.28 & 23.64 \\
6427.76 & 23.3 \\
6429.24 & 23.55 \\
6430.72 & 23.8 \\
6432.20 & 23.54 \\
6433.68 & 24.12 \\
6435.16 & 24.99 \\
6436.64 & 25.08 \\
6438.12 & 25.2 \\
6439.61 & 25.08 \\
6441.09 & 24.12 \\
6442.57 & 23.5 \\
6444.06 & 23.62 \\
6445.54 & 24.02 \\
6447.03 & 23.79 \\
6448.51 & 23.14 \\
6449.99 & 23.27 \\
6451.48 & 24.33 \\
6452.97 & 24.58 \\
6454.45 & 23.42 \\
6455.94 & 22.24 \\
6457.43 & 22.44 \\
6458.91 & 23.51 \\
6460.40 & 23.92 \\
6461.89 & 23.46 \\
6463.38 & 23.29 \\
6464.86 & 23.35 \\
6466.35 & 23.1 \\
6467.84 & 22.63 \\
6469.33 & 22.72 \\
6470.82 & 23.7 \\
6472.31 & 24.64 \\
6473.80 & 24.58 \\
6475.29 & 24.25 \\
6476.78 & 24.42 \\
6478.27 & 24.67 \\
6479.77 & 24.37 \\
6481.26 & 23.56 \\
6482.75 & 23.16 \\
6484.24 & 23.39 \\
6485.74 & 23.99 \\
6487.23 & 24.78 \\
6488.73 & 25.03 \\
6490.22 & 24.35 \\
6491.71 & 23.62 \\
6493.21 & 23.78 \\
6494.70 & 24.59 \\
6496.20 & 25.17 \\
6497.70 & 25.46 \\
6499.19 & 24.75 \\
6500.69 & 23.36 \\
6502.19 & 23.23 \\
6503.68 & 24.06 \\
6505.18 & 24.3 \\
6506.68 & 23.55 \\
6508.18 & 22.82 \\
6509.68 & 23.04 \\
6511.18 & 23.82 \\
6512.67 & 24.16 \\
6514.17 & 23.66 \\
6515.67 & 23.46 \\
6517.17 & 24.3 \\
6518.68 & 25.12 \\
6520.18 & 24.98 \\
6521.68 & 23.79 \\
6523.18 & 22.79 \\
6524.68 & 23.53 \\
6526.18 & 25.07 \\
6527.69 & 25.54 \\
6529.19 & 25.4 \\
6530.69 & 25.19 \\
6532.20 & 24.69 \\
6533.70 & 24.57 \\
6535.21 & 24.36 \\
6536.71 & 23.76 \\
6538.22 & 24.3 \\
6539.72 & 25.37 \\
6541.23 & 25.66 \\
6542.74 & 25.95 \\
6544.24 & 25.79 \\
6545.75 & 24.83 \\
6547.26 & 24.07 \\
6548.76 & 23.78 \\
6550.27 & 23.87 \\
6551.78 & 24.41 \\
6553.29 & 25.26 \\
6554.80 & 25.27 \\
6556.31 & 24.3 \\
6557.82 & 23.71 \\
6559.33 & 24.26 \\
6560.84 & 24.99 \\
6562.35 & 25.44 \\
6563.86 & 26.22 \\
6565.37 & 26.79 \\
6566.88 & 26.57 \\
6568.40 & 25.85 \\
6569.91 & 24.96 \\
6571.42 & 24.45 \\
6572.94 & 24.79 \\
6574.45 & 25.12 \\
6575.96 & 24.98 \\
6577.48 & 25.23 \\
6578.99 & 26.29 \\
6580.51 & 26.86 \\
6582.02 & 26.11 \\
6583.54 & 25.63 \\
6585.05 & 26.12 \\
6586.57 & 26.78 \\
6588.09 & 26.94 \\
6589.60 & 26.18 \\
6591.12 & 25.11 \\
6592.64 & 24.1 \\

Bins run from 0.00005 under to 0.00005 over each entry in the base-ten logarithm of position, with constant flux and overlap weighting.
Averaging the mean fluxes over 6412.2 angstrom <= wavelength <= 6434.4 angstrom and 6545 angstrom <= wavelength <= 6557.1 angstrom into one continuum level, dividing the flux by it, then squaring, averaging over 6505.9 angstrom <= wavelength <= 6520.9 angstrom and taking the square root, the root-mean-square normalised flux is 0.98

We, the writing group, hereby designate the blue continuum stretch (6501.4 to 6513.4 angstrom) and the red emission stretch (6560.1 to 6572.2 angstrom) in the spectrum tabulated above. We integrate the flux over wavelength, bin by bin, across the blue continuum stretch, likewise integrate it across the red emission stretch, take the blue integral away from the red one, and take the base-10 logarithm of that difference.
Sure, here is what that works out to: 1.43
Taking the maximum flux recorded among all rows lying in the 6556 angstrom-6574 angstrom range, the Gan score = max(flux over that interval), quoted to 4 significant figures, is 26.79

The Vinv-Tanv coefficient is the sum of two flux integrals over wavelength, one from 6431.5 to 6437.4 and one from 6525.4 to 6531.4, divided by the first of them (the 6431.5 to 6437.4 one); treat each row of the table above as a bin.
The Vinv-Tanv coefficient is 2.051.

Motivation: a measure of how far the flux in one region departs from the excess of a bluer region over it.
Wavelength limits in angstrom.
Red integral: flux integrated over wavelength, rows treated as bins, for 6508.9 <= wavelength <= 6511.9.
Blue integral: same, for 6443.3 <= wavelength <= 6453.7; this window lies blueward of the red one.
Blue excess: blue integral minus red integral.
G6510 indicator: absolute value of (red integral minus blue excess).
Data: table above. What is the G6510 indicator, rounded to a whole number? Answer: 107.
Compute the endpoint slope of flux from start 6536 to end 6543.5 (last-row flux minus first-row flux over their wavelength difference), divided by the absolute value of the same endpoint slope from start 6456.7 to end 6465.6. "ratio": 3.0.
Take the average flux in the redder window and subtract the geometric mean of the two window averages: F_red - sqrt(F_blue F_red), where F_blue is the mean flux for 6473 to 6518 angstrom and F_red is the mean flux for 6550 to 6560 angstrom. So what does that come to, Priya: 0.2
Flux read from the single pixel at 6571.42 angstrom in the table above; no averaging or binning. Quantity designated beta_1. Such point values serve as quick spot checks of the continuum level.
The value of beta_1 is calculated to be 24.45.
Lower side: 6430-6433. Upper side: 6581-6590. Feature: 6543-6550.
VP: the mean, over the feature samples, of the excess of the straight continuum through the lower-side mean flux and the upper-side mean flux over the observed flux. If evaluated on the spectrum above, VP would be 1.01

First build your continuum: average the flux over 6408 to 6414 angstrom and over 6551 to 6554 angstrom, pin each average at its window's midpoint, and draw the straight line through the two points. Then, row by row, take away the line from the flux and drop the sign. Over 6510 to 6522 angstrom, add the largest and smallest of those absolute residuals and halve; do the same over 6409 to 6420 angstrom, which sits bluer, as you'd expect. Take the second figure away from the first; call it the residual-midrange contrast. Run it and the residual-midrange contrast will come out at 0.25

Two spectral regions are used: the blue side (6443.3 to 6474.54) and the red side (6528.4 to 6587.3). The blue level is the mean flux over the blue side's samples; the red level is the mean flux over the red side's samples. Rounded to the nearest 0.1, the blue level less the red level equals -1.7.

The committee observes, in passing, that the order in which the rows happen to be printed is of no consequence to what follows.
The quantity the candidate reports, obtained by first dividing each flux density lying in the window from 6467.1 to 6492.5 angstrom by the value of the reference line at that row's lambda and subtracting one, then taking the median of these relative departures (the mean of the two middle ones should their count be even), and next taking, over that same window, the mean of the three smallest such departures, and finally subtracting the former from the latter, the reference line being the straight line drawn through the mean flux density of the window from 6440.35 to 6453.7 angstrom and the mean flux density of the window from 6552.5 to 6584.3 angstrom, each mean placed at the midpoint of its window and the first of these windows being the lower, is -0.054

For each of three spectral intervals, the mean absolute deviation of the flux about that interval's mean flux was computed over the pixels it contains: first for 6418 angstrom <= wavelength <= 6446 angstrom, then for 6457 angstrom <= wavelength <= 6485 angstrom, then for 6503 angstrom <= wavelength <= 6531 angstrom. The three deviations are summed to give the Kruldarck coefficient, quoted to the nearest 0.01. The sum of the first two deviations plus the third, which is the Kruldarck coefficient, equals 1.89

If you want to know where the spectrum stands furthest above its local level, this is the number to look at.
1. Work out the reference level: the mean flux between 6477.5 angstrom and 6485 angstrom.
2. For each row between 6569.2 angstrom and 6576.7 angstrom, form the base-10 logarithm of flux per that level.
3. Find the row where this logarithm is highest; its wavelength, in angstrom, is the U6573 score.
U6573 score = 6574.45 angstrom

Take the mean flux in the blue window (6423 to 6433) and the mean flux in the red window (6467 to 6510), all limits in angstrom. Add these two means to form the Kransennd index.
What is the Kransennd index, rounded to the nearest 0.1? 47.7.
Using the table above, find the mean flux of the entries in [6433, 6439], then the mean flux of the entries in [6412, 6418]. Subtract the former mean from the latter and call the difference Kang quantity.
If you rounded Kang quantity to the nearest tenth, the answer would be 0.6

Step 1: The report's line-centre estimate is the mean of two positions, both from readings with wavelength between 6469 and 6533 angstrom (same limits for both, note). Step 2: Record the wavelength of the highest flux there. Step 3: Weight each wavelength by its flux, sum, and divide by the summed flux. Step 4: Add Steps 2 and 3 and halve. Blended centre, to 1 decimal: 6514.3 angstrom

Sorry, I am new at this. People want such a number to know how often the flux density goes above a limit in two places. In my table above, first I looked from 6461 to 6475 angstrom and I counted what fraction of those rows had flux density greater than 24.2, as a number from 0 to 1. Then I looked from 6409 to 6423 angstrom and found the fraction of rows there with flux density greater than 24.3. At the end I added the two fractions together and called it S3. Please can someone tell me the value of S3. 1.2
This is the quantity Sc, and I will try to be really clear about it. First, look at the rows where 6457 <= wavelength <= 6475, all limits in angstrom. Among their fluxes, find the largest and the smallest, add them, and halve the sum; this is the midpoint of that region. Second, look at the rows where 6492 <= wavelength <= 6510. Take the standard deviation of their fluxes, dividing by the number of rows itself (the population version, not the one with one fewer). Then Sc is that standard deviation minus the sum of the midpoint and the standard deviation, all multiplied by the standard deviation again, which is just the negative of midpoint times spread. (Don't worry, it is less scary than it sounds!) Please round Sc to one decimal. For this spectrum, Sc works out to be -19.3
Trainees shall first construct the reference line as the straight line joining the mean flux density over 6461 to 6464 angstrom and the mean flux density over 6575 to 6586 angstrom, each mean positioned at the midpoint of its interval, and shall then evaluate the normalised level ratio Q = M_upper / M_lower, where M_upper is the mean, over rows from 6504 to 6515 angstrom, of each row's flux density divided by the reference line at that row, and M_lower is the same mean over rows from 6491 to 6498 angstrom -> 0.95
